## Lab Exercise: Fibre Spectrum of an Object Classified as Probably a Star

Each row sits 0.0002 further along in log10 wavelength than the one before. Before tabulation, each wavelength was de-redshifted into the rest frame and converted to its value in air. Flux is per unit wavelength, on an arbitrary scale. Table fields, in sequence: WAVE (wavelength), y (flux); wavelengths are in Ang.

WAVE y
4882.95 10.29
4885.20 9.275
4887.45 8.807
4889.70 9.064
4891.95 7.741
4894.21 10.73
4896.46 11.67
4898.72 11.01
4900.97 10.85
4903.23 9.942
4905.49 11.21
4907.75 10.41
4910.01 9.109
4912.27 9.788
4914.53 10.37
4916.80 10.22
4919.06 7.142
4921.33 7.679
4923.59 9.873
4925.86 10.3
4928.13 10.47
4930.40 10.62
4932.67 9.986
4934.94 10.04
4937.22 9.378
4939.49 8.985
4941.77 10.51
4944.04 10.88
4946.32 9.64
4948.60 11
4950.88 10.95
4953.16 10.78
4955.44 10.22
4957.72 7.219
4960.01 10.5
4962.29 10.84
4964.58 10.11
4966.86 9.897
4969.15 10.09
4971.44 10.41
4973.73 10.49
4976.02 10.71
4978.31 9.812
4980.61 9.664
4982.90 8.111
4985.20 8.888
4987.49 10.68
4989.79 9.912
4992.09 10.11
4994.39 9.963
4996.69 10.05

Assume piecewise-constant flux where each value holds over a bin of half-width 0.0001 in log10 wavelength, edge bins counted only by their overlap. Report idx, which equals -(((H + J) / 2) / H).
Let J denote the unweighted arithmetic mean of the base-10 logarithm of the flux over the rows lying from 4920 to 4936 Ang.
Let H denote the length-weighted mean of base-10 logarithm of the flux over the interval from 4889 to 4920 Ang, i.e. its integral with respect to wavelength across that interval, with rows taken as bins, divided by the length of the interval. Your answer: -1.00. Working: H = 1.00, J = 0.99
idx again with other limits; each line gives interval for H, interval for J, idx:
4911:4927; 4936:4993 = -1.02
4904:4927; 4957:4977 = -1.01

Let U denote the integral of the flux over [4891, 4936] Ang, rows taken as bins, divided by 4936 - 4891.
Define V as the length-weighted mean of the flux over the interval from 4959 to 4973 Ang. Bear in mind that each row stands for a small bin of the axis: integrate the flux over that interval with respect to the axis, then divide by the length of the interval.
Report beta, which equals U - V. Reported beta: -0.35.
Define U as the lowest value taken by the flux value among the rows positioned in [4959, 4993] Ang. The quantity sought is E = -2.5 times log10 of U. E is -2.27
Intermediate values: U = 8.111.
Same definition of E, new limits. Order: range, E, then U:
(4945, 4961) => -2.15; 7.219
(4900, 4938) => -2.13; 7.142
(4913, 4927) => -2.13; 7.142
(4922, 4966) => -2.15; 7.219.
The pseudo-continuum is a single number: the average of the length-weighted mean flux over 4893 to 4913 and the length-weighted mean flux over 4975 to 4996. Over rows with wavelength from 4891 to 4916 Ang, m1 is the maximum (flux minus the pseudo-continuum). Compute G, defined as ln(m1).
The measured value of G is 0.42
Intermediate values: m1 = 1.53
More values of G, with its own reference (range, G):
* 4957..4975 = -0.36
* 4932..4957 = -0.15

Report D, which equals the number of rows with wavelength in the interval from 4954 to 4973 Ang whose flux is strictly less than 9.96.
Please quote 2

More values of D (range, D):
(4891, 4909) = 2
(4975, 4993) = 5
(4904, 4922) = 4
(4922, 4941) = 3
